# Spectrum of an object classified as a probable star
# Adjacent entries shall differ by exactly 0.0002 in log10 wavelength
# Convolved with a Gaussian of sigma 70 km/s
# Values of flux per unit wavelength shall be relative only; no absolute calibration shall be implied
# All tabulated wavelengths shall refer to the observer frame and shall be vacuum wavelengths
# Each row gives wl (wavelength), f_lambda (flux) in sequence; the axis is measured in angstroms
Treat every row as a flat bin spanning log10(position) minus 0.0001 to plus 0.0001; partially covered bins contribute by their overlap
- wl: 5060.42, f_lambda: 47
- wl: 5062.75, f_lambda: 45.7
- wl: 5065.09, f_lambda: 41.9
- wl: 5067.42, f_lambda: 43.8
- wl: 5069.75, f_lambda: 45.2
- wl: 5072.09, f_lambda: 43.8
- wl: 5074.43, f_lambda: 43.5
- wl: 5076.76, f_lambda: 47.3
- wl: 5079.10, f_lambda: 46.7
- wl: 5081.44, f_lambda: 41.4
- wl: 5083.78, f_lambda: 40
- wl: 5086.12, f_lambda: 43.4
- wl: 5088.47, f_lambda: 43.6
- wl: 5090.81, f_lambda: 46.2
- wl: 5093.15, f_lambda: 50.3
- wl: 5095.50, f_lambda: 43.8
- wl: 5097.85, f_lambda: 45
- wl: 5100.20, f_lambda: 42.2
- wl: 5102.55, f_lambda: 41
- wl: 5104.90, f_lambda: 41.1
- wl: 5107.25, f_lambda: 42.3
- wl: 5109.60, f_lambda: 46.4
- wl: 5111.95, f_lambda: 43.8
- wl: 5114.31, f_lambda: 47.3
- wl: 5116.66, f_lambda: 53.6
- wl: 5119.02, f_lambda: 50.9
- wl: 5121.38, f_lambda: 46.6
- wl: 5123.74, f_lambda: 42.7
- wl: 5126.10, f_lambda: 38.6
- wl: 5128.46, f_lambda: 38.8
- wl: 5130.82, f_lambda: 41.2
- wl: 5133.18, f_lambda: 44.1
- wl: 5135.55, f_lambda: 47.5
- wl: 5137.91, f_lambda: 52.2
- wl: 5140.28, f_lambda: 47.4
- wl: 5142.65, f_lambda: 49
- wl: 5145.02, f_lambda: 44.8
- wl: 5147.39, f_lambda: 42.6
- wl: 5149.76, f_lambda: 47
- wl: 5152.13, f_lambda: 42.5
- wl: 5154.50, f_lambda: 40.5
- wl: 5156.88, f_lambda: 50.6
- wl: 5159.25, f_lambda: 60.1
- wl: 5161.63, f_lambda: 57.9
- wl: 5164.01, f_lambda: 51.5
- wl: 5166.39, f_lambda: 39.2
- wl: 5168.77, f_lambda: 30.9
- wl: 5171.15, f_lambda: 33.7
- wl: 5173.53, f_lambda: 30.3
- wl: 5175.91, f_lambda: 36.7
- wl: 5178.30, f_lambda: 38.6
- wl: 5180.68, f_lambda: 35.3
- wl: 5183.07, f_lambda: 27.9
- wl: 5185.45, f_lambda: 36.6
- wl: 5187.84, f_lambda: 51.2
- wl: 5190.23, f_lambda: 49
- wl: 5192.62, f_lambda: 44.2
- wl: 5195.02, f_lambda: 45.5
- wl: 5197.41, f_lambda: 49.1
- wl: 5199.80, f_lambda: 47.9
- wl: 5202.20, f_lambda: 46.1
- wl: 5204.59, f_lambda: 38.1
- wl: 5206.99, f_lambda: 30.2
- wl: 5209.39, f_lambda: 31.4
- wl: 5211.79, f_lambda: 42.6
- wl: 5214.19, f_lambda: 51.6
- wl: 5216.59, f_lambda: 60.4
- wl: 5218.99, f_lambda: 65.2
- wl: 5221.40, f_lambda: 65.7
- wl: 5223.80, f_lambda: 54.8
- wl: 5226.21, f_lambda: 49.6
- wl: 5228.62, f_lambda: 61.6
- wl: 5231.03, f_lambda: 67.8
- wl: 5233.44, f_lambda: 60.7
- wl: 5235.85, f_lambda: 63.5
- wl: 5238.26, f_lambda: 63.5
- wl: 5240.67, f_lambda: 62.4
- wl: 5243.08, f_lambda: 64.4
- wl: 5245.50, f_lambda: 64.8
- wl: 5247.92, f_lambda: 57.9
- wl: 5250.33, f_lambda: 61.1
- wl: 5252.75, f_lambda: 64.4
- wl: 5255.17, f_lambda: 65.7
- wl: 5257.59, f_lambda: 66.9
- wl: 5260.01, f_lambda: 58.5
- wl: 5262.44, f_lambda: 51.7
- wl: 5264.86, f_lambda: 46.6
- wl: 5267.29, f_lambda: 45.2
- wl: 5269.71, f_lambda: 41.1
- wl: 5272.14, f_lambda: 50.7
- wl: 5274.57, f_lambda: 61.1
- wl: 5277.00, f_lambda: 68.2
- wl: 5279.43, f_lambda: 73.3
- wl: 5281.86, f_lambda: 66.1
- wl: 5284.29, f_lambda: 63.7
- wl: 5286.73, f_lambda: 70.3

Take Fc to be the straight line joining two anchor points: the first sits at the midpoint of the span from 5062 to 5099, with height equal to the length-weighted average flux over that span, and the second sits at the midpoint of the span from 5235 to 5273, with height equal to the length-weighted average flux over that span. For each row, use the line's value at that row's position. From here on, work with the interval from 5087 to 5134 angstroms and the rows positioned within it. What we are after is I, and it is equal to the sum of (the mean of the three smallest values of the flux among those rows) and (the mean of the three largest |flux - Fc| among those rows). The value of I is 48.1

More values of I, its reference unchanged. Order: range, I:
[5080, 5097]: 45.8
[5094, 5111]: 46.3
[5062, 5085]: 44.8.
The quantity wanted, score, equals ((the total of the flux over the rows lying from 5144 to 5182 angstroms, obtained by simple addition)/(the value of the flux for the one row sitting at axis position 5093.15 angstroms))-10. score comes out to 3.6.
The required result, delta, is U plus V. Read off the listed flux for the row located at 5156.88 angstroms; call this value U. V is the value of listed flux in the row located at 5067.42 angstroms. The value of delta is 94.4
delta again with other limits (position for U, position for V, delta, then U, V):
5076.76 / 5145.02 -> 92.1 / 47.3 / 44.8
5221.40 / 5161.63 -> 123.6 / 65.7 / 57.9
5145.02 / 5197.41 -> 93.9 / 44.8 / 49.1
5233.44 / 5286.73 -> 131.0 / 60.7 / 70.3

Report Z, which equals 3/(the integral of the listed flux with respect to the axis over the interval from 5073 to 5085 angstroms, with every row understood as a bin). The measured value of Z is 0.006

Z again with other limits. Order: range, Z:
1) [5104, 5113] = 0.008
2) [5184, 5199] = 0.004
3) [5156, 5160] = 0.014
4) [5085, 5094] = 0.007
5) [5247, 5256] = 0.005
